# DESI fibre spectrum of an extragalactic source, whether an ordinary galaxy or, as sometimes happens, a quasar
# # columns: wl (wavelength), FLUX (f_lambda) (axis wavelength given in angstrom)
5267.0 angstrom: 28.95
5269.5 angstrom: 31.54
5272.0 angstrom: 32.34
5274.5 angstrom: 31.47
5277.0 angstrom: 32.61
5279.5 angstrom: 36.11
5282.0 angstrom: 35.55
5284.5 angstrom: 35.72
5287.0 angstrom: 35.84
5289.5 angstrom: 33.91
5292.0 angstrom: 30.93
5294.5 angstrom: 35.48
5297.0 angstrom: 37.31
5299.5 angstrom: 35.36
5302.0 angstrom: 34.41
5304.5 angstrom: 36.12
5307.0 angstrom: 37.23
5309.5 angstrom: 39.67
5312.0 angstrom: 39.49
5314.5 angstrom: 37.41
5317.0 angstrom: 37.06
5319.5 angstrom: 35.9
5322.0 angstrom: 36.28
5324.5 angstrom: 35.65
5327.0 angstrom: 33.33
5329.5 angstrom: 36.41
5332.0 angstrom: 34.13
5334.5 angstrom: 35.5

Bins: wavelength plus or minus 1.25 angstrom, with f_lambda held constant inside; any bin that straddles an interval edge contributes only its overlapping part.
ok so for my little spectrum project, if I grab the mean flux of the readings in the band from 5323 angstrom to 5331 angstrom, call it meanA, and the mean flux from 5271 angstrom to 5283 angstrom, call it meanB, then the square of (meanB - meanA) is 2.3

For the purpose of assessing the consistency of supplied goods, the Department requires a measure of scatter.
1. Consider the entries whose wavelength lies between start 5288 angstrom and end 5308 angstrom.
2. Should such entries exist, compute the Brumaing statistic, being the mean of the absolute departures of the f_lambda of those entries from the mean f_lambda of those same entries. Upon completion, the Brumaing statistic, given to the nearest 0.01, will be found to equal 1.51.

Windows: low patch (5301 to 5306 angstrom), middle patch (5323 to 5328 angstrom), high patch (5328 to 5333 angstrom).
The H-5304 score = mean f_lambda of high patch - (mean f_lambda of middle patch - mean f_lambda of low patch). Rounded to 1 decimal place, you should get 36.0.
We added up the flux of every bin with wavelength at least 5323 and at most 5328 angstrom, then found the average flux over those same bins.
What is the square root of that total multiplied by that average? 49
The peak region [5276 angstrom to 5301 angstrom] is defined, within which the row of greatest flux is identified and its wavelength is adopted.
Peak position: 5297.0 angstrom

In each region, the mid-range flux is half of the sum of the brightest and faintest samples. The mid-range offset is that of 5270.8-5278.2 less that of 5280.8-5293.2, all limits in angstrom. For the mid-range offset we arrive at -1.3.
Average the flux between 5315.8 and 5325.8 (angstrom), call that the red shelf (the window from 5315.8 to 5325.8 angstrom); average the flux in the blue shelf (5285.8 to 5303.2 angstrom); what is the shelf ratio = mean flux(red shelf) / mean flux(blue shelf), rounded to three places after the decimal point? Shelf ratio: 1.042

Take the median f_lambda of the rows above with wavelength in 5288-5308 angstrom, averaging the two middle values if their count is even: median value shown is 35.4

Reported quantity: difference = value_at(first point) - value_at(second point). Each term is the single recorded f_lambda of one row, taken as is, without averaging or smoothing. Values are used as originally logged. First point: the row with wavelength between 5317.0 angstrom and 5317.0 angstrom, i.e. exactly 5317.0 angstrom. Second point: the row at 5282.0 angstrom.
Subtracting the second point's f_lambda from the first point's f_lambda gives 2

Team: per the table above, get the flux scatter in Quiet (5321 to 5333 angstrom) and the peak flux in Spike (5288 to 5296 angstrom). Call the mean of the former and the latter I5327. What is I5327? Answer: 18.4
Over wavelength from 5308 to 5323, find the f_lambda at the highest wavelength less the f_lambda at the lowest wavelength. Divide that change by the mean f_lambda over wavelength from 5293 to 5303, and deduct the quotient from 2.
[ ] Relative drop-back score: 2.10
